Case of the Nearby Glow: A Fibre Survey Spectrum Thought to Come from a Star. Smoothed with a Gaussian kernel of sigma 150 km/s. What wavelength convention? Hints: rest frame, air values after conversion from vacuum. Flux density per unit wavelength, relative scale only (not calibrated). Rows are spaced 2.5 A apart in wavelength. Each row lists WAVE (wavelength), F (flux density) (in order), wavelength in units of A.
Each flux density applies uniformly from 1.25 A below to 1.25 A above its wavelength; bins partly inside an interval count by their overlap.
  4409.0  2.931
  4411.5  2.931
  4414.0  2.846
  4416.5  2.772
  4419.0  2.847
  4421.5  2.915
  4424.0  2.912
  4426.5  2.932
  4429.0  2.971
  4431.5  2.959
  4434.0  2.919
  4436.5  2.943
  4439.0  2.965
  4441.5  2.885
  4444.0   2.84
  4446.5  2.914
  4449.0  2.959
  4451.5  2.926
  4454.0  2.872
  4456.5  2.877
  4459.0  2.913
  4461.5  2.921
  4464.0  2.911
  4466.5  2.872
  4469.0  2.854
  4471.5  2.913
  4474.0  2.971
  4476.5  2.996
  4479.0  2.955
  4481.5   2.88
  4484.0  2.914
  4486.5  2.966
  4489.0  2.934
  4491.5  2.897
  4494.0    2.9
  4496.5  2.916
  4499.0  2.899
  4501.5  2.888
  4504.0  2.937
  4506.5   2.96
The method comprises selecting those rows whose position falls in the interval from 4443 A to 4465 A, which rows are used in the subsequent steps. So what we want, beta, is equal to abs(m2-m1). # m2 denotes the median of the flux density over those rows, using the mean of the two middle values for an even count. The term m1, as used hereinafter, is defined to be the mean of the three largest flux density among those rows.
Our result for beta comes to 0.02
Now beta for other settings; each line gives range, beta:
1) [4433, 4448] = 0.03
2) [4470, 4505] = 0.06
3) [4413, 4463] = 0.05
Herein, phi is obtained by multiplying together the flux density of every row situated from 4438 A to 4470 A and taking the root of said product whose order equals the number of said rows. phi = 2.90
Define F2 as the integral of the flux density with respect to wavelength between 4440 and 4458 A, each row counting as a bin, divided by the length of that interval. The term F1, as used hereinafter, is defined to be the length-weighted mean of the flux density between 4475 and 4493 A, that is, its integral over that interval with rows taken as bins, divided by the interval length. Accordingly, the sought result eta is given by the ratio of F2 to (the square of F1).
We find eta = 0.336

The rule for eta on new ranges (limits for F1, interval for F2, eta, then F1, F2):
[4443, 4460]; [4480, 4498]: 0.346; 2.90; 2.92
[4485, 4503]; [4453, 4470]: 0.340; 2.91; 2.89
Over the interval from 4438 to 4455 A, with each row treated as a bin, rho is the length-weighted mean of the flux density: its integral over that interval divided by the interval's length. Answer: 2.91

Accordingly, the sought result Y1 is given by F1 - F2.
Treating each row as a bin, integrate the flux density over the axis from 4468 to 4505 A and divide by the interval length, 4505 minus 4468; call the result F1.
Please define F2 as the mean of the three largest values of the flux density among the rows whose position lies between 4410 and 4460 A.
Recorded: -0.043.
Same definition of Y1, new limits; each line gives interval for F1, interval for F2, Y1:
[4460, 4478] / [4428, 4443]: -0.045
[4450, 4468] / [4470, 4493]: -0.079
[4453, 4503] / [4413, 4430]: -0.027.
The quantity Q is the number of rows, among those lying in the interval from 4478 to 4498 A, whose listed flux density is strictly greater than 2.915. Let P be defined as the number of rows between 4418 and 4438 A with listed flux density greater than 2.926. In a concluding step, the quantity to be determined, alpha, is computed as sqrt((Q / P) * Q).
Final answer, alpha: 2.0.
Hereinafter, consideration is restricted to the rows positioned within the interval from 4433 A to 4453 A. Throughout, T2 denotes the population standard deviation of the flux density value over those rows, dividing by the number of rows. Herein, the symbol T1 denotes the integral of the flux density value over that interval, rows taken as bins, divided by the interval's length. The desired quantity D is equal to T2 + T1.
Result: 2.957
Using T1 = 2.92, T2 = 0.0383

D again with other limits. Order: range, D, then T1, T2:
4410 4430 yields 2.950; 2.89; 0.0600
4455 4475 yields 2.937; 2.90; 0.0340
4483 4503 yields 2.938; 2.91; 0.0237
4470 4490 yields 2.976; 2.94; 0.0354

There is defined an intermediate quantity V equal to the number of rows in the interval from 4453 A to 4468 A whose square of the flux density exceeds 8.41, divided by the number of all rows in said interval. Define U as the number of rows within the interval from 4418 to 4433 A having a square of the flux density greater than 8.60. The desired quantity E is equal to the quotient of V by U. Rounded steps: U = 2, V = 0.5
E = 0.25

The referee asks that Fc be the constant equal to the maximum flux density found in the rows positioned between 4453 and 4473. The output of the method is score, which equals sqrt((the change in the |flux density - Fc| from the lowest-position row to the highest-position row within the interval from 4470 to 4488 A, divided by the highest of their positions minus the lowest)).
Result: 0.050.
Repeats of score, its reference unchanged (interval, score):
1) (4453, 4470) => 0.035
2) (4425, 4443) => 0.041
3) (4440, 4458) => 0.023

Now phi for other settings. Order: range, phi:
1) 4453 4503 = 2.91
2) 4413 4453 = 2.91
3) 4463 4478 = 2.92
